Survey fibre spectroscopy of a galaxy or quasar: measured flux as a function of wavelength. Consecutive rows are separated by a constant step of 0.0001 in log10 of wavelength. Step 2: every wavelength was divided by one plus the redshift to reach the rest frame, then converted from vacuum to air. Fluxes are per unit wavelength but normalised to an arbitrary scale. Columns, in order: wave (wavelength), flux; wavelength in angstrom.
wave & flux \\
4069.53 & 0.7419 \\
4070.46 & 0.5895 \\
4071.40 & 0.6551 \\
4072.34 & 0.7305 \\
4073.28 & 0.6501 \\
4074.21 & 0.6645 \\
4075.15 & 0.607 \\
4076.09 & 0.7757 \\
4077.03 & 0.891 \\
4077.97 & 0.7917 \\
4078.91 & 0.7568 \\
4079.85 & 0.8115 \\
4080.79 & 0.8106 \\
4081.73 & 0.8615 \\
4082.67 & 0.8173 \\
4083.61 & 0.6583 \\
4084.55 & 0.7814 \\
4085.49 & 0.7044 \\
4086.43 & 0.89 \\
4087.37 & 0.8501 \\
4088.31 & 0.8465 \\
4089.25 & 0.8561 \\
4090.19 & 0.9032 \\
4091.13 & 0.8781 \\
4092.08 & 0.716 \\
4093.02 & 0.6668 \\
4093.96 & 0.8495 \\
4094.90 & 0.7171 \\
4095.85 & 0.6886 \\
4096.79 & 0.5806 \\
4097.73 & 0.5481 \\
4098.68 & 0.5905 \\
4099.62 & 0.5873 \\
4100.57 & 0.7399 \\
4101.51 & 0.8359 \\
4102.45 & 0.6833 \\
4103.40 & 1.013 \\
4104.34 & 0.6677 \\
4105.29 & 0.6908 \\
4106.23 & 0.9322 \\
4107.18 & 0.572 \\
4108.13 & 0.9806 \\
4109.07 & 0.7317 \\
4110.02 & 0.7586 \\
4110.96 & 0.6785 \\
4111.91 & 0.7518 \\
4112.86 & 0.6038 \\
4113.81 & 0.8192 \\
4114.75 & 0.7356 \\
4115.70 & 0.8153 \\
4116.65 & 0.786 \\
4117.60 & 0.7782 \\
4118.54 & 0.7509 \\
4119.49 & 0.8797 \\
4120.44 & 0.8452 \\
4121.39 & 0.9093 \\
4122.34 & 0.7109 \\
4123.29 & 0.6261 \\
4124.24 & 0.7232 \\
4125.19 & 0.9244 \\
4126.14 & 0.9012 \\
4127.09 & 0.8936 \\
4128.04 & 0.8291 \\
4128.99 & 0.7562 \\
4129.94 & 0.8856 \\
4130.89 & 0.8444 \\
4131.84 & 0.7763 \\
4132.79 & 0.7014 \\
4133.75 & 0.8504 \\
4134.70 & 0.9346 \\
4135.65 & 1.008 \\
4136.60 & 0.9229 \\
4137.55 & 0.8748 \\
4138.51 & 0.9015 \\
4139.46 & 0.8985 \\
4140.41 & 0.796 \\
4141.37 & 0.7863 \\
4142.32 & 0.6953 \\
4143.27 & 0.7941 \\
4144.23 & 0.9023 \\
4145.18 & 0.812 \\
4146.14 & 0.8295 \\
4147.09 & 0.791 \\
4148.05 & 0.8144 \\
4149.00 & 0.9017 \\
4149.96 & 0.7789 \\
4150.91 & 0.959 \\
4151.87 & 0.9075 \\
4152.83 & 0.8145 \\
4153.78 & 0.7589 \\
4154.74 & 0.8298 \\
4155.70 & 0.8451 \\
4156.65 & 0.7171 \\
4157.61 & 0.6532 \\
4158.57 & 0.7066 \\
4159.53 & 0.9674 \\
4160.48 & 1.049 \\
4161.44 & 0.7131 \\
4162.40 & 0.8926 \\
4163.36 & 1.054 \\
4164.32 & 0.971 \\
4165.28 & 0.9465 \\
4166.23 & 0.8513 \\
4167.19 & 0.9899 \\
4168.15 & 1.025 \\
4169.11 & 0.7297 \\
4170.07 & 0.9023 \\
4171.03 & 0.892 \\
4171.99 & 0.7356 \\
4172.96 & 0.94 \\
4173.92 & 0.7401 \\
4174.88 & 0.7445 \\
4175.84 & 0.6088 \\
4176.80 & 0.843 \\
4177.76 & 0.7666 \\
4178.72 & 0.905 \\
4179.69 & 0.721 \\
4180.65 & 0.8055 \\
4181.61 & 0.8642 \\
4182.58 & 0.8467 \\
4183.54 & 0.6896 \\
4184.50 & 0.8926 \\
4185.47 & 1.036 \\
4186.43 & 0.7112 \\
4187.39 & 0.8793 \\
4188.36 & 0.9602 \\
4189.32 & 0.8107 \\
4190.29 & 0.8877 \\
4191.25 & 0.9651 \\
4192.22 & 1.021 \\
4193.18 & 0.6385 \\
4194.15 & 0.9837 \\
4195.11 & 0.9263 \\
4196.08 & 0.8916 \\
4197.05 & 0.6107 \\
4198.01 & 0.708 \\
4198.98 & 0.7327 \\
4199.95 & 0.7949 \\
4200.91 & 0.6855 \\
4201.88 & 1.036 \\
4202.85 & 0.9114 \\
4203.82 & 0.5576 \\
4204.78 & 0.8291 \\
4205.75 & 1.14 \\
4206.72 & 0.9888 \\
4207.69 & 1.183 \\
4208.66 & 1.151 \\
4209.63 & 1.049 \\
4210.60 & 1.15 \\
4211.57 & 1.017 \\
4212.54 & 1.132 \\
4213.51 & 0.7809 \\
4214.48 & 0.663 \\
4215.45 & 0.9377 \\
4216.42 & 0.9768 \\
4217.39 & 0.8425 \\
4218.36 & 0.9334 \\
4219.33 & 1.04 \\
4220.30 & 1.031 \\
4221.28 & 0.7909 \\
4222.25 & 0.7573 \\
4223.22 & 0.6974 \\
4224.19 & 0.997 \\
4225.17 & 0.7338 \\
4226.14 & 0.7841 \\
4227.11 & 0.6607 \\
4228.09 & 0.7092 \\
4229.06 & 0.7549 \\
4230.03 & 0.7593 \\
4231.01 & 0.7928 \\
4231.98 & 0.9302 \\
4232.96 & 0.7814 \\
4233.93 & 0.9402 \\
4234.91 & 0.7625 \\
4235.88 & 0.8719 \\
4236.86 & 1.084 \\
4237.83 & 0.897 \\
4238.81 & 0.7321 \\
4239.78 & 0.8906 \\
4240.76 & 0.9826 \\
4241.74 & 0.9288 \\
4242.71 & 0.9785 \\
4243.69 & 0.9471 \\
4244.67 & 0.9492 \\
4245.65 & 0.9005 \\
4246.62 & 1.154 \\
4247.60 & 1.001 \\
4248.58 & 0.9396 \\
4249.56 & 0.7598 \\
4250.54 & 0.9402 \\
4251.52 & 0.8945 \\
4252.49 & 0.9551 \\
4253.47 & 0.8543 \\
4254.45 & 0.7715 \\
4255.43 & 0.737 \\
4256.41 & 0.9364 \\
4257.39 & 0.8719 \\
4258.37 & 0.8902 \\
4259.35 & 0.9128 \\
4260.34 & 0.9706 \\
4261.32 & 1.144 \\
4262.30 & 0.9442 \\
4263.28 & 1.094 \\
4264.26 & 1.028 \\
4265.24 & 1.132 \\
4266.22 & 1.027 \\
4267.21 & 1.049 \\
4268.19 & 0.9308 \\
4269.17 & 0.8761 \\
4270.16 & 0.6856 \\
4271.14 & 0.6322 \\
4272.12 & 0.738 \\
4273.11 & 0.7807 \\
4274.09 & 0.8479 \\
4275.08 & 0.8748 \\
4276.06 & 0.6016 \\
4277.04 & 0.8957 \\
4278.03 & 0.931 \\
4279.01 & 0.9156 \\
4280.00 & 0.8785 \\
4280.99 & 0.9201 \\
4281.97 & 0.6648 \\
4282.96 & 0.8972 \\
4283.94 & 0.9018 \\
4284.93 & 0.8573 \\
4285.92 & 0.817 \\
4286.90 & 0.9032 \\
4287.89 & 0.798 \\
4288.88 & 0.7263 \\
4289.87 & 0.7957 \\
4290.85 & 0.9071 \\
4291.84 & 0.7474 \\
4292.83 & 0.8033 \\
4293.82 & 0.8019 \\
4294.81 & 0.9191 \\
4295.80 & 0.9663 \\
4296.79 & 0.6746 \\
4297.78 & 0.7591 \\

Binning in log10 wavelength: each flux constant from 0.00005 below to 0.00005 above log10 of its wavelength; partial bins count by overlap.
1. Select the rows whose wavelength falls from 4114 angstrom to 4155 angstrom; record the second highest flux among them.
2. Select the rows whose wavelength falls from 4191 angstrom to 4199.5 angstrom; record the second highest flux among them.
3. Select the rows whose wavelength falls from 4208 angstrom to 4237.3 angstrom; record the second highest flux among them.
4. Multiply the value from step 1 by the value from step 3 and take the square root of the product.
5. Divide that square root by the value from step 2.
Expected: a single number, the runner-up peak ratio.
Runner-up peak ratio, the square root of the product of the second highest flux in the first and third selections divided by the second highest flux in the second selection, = 1.07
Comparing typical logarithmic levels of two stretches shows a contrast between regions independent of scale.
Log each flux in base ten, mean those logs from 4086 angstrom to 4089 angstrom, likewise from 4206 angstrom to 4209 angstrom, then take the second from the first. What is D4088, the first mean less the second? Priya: -0.11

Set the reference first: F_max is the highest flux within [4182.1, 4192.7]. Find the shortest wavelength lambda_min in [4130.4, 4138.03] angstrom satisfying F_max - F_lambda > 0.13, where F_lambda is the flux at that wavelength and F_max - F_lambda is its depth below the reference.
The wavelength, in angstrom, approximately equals 4130.89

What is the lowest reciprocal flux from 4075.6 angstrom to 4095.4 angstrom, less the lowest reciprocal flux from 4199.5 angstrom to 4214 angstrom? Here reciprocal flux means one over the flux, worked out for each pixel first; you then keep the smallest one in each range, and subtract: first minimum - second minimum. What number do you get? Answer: 0.262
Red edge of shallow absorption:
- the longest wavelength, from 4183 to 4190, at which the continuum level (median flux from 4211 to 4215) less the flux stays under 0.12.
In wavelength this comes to 4189.32 angstrom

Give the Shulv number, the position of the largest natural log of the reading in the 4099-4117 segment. 4103.40 angstrom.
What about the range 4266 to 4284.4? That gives 4267.21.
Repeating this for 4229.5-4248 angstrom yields 4246.62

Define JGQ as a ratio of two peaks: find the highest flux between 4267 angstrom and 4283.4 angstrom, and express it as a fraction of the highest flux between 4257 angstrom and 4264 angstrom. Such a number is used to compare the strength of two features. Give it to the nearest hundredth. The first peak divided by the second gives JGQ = 0.92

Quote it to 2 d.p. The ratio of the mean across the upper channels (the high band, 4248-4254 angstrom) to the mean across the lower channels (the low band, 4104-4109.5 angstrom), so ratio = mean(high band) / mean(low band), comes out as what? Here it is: 1.17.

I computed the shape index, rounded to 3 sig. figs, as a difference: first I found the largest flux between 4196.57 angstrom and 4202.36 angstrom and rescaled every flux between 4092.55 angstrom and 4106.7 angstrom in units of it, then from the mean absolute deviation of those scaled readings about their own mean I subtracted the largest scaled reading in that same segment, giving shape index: -0.878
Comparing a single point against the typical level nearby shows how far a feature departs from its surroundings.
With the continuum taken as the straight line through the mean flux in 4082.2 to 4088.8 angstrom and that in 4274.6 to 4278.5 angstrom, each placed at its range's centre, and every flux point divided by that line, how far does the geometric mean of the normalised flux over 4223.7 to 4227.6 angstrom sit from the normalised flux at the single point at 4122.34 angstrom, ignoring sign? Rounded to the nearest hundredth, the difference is 0.07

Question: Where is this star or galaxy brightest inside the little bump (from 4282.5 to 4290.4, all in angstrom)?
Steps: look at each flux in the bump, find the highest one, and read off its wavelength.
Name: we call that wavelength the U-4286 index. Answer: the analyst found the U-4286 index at 4286.90 angstrom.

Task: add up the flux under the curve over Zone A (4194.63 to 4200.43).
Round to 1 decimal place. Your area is 4.5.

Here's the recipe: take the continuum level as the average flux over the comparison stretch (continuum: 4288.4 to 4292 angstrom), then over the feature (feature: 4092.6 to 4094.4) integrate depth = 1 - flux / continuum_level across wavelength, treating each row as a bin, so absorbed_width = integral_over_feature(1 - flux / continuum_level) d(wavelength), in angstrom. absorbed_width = 0.09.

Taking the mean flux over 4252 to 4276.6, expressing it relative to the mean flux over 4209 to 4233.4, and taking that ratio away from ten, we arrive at 8.97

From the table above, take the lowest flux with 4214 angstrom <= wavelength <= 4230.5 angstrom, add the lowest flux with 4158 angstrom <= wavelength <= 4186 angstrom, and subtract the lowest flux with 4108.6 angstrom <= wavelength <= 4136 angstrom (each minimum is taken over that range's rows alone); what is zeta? 0.67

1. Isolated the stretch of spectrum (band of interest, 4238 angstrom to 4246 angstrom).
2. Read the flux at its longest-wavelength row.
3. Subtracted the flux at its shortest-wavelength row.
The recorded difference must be 0.17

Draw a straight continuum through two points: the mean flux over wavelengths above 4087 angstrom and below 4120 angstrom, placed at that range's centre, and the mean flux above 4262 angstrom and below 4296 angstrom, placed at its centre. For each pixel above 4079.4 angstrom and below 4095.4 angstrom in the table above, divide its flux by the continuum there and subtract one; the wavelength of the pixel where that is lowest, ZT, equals 4083.61 angstrom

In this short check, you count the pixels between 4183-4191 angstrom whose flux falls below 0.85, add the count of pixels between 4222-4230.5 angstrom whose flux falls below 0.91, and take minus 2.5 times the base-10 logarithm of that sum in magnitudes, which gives -2.6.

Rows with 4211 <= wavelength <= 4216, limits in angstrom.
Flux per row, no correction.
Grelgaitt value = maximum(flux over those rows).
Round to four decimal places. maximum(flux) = 1.1320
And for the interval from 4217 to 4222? 1.0400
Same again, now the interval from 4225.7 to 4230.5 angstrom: 0.7841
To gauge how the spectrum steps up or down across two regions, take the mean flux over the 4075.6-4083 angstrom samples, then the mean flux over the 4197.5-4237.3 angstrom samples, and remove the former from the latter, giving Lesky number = 0.07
